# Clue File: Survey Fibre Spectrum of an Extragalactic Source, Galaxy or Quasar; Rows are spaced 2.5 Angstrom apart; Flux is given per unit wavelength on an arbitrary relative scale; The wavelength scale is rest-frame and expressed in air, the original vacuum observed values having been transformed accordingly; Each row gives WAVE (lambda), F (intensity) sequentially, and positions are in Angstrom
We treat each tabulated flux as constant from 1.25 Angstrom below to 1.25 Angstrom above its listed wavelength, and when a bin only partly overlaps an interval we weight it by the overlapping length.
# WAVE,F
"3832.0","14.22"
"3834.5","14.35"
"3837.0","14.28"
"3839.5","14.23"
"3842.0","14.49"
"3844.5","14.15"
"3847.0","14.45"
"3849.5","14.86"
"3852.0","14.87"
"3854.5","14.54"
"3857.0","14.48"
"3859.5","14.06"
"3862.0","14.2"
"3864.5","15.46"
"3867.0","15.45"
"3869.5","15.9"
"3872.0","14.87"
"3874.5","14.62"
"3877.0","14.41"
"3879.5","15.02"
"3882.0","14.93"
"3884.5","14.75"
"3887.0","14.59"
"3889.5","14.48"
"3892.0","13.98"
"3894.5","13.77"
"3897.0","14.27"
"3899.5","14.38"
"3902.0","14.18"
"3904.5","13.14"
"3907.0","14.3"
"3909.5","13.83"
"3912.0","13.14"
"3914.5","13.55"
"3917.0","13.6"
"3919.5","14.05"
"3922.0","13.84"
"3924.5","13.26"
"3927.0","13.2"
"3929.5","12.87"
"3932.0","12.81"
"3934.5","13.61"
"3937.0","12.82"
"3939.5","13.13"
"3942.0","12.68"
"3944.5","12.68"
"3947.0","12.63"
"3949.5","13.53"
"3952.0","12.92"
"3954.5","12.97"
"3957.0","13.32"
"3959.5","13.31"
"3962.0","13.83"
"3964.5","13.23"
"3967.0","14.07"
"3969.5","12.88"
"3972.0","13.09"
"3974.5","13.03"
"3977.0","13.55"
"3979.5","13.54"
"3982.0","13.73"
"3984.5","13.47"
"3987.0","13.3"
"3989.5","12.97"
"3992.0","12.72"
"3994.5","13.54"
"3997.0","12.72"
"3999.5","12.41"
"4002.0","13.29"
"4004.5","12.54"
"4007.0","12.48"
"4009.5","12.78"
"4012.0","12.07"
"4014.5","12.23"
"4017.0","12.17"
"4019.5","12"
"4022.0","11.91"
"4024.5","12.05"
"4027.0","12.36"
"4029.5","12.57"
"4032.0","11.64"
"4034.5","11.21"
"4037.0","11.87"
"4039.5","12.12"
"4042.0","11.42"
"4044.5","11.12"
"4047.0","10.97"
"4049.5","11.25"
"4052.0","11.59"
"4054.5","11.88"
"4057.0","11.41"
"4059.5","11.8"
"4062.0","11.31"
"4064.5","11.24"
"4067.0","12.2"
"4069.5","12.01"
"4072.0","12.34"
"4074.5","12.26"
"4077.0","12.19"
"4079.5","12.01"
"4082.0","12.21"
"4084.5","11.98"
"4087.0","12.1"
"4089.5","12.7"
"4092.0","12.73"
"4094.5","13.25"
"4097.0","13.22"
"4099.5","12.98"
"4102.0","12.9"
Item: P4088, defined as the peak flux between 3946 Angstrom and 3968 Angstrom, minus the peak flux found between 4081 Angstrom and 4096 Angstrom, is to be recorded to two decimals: 0.82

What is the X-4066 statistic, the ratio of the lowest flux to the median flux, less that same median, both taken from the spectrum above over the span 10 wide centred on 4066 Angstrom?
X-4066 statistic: -10.7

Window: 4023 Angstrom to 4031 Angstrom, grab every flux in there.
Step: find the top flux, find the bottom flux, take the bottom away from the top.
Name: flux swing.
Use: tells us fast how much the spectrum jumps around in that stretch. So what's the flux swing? 0.52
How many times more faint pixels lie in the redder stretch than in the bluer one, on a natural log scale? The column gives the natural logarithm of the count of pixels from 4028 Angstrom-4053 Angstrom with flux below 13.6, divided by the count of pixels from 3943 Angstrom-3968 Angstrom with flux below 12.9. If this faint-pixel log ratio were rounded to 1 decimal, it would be 1.6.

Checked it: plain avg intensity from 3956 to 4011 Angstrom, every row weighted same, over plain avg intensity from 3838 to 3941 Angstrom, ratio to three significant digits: 0.930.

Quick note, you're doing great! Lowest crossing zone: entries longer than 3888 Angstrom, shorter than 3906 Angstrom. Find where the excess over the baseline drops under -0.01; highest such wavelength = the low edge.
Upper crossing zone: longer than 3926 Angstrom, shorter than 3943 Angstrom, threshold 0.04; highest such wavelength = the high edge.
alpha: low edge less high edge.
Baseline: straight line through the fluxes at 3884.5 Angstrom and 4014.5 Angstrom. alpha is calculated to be -37.5 Angstrom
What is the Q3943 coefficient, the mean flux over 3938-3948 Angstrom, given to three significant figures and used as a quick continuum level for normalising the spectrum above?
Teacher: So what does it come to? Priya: 12.8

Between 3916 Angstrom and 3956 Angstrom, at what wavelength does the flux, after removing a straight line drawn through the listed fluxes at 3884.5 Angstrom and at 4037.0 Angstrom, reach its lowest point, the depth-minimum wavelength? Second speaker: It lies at 3932.0 Angstrom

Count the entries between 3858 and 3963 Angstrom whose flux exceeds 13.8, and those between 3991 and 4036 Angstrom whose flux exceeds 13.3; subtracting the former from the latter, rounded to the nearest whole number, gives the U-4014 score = -21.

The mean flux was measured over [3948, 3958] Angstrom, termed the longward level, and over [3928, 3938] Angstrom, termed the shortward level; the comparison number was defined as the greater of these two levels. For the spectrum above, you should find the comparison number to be 13.2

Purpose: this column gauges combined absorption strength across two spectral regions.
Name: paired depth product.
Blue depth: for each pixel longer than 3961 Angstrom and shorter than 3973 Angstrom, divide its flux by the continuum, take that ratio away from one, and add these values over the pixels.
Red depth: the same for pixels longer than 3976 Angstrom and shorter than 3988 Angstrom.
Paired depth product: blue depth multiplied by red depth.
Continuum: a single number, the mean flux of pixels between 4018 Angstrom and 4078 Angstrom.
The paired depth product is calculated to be 0.51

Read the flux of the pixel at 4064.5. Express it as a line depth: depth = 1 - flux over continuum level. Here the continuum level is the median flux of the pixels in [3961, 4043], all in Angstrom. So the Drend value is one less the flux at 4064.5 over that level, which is 0.12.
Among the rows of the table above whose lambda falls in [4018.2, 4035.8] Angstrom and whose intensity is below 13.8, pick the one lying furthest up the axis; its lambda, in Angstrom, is 4034.5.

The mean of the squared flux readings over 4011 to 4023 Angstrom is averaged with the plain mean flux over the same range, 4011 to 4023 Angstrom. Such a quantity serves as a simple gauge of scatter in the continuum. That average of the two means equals 79.0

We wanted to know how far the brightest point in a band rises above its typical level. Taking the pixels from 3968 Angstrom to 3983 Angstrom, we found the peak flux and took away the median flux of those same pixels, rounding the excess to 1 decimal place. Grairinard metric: 0.4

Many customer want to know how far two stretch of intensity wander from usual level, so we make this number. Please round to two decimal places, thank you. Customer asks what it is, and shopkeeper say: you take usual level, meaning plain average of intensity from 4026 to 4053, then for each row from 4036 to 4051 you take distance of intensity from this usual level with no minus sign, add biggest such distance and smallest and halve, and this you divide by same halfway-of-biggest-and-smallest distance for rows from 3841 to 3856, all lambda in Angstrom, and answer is 0.16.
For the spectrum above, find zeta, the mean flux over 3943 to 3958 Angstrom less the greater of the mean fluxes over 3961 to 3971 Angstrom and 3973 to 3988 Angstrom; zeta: -0.49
